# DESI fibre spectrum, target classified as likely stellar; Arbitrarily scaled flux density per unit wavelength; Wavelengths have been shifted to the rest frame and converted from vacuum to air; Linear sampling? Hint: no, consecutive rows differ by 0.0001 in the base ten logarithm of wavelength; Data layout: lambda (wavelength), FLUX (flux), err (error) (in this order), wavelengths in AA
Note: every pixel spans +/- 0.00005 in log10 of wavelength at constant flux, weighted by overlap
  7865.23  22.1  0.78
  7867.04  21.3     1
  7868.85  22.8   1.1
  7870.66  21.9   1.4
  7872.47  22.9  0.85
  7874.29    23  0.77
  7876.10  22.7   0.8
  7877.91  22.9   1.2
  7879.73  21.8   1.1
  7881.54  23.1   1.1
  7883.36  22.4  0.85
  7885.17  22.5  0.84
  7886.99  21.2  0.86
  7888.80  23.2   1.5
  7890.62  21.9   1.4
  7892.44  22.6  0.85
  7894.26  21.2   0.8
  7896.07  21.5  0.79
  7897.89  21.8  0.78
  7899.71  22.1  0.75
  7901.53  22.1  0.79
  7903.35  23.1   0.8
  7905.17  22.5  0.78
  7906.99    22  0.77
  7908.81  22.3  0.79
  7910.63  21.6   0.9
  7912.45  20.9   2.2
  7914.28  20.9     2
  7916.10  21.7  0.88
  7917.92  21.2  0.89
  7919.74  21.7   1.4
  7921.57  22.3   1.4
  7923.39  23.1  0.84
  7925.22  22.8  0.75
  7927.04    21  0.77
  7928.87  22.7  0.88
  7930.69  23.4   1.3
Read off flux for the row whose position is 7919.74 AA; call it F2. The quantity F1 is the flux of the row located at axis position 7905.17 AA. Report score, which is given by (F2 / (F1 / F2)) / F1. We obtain 0.93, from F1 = 22.5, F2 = 21.7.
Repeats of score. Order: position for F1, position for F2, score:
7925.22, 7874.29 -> 1.02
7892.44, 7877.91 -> 1.03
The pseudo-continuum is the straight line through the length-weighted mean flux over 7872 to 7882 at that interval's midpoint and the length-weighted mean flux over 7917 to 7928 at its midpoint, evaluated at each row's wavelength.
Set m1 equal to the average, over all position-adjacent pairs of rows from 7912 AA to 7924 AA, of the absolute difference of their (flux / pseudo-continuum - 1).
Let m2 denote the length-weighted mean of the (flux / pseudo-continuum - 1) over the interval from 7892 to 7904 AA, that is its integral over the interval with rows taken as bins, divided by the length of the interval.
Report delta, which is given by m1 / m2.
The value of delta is -1.5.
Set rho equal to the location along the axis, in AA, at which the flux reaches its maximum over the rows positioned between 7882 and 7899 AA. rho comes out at 7888.80 AA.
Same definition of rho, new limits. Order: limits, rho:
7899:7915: 7903.35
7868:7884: 7881.54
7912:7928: 7923.39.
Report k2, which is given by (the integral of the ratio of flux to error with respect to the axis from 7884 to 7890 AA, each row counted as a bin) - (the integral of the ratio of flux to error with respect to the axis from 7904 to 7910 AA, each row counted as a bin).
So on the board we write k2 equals -37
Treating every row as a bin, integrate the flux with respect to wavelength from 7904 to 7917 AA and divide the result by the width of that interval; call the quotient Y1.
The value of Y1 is 21.7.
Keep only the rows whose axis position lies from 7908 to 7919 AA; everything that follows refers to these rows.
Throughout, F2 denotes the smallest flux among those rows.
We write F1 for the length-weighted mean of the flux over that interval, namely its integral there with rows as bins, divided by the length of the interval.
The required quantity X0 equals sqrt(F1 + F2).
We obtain 6.51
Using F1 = 21.4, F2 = 20.9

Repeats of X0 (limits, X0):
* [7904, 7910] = 6.65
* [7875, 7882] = 6.67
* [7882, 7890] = 6.60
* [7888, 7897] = 6.58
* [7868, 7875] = 6.67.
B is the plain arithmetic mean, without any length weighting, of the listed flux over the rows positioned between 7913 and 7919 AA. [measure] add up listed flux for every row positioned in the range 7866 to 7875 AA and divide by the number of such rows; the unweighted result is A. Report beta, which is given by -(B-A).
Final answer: 1.1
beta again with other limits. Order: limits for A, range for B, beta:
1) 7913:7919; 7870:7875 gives -1.3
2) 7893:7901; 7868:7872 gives -0.7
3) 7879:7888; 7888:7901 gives 0.2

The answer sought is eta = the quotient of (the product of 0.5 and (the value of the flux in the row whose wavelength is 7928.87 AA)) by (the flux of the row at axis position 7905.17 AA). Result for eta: 0.50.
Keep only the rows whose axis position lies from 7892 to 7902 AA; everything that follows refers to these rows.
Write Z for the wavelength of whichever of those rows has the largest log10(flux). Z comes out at 7892.44 AA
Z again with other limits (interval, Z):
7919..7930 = 7923.39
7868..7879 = 7874.29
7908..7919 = 7908.81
